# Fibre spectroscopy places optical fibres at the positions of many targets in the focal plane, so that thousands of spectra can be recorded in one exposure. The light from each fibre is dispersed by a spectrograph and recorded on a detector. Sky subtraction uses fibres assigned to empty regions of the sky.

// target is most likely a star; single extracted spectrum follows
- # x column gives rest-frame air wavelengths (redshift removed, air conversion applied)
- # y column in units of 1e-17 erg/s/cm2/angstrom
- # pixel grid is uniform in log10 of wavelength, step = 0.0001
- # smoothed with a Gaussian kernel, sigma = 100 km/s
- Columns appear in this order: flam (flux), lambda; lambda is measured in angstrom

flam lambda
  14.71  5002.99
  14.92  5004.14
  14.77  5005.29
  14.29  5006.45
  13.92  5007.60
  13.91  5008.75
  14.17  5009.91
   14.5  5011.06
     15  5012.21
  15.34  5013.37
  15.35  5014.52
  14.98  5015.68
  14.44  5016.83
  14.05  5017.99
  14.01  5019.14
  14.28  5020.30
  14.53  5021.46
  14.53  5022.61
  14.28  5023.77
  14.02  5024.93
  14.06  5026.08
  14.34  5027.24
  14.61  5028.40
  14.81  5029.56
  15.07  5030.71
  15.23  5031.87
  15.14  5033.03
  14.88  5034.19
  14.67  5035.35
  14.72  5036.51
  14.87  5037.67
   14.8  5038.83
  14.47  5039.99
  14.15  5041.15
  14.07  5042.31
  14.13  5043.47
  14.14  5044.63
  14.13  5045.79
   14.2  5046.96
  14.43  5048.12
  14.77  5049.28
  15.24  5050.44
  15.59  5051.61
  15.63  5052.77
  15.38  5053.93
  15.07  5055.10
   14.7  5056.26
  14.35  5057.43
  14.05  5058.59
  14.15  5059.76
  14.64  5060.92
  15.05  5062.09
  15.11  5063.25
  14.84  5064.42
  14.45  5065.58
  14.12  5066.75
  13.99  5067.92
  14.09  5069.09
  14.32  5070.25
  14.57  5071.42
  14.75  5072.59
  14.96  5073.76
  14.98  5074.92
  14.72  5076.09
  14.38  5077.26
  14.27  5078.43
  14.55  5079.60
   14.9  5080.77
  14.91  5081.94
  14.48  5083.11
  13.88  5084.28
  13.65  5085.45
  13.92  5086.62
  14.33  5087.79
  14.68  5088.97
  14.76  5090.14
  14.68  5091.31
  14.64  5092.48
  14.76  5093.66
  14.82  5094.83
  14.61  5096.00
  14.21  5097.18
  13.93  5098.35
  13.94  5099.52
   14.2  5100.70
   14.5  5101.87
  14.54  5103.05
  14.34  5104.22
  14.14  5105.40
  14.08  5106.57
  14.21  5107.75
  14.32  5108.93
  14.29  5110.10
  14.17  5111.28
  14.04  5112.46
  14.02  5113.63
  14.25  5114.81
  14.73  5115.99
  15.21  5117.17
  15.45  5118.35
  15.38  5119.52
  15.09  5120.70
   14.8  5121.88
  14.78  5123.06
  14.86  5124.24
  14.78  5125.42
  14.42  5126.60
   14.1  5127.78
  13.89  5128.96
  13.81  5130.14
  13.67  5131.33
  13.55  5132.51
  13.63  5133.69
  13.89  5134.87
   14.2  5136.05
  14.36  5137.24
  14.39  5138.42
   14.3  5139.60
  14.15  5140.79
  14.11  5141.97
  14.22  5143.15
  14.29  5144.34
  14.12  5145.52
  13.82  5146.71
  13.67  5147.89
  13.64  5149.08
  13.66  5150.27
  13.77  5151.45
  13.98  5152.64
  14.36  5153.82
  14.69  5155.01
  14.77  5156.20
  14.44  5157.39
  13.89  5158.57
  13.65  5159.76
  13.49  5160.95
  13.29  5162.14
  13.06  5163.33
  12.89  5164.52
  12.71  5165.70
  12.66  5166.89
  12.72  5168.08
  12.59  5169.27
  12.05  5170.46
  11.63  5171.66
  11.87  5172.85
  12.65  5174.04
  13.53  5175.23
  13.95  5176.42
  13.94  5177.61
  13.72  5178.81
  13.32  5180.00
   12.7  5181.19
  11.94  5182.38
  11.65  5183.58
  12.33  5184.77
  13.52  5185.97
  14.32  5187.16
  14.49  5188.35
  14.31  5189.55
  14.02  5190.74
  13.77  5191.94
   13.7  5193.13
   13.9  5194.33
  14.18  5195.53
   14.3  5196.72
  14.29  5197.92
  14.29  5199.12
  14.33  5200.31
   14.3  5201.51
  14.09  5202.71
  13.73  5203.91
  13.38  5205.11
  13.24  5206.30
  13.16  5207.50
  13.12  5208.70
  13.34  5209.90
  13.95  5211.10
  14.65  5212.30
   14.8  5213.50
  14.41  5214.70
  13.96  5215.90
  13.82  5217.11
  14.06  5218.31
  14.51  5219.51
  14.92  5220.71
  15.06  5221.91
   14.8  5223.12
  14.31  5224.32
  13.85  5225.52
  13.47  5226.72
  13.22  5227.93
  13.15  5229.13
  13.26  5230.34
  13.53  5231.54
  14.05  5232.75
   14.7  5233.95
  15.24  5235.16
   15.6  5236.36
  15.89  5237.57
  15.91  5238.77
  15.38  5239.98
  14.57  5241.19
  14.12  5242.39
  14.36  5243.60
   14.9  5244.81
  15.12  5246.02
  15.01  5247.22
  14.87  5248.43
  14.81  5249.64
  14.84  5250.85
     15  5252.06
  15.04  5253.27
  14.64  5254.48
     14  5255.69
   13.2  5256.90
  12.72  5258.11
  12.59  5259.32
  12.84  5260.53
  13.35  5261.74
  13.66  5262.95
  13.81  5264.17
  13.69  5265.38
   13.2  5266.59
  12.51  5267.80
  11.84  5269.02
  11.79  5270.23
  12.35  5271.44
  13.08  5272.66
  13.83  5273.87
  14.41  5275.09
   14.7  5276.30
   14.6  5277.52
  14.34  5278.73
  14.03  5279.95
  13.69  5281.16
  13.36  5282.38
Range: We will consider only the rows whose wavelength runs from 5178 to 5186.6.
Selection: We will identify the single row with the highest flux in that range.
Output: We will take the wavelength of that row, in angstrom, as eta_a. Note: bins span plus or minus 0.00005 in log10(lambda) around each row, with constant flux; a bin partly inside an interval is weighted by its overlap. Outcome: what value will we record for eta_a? 5178.81 angstrom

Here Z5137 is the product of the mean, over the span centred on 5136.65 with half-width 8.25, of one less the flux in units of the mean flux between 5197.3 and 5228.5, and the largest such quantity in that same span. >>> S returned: 0.0000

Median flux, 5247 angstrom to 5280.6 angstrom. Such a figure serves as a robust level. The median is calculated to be 13.8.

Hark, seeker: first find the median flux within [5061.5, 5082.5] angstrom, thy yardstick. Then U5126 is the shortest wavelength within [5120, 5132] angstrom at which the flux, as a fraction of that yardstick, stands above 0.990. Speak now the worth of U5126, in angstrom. 5120.70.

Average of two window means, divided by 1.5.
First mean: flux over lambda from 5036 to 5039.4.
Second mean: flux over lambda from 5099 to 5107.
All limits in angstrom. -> 9.68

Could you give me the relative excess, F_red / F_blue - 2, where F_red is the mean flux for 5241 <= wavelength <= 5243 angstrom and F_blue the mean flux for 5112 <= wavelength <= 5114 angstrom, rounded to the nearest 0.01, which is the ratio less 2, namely -0.98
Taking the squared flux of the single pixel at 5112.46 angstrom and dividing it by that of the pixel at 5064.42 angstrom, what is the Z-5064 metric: 0.90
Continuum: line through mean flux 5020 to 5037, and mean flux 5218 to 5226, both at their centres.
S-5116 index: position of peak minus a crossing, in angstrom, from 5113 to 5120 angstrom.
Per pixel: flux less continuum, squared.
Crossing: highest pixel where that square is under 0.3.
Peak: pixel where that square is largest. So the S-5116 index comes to 2.4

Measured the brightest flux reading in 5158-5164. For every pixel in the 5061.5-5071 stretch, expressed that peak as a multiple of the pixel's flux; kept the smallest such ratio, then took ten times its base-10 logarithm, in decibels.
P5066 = -0.37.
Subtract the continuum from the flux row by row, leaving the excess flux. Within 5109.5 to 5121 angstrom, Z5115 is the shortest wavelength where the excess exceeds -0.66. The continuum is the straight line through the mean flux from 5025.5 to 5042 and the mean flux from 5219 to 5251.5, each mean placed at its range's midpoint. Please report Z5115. 5110.10 angstrom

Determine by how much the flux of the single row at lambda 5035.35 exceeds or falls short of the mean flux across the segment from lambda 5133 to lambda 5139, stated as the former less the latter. 0.58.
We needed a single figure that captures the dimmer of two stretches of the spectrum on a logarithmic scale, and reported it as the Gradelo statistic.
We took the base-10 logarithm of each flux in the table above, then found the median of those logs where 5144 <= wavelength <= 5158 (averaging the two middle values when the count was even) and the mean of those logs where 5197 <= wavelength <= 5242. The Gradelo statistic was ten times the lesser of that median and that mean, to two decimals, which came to 11.48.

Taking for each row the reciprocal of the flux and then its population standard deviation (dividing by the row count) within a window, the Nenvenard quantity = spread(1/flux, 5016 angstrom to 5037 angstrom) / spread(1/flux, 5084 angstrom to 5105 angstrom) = 1.02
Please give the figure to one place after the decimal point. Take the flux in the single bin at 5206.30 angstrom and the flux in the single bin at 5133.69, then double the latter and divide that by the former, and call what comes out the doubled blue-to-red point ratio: 2.1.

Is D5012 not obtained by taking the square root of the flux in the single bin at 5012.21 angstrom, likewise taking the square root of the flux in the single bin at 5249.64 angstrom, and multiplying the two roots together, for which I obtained 14.9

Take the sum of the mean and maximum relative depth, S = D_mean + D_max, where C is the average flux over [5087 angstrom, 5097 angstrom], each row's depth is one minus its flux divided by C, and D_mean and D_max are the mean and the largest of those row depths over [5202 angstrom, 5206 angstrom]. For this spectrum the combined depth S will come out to 0.15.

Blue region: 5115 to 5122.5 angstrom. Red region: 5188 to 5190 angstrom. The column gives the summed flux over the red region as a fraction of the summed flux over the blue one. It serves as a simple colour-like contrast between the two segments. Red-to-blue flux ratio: 0.32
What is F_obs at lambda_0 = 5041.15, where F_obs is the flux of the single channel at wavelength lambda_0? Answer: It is 14.15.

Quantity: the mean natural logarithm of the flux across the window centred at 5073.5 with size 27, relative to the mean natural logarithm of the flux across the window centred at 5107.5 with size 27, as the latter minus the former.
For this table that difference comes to -0.003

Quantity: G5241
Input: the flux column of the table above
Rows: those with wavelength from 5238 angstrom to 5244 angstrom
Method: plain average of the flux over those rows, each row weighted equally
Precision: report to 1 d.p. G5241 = 14.9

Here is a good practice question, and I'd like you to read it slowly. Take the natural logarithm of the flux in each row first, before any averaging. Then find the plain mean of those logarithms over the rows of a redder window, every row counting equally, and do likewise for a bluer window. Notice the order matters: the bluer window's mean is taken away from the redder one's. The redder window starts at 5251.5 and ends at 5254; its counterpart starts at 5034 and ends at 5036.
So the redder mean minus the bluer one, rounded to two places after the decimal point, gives 0.02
